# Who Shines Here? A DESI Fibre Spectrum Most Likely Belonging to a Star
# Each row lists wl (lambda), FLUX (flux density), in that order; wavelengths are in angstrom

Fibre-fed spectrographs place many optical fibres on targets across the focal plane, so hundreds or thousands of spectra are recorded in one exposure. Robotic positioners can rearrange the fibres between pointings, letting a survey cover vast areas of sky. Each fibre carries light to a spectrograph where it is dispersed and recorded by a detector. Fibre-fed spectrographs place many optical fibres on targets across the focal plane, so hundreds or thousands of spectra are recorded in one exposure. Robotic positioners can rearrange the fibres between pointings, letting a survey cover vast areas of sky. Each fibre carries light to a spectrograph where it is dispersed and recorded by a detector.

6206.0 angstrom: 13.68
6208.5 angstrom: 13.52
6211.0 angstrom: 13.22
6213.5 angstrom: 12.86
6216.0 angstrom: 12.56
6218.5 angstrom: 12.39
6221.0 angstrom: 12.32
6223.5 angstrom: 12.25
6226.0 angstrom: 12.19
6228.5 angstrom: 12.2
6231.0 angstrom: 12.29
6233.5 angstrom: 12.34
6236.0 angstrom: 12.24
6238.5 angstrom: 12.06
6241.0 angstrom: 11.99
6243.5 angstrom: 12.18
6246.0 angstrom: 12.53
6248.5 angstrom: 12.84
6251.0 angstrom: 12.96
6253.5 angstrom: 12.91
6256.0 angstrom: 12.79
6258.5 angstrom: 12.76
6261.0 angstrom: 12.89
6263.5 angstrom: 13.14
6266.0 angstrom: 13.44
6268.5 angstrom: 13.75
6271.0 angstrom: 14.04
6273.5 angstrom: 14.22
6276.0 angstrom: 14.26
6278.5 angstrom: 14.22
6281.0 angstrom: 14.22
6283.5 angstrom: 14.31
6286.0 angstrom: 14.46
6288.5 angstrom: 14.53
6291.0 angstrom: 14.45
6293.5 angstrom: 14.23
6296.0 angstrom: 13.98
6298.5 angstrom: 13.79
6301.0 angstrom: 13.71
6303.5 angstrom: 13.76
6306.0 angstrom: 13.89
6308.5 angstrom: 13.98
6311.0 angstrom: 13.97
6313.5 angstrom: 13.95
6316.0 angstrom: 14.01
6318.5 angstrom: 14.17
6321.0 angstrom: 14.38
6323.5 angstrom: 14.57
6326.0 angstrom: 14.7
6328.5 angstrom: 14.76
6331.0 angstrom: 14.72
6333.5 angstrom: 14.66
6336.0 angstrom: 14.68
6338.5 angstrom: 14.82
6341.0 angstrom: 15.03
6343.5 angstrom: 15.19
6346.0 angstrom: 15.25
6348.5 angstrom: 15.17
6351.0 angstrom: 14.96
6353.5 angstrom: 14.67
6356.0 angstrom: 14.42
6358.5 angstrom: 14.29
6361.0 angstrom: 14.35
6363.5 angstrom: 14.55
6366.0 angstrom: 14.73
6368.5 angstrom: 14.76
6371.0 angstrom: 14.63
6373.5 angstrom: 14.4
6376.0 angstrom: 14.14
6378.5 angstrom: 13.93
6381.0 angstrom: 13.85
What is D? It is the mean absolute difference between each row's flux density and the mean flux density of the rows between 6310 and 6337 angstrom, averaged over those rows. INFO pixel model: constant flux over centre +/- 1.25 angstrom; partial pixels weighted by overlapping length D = 0.29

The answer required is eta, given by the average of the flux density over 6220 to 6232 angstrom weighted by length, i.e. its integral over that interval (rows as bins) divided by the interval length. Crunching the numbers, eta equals 12.2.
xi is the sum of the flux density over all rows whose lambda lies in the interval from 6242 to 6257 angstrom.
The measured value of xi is 76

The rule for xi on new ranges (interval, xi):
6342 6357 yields 90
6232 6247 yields 73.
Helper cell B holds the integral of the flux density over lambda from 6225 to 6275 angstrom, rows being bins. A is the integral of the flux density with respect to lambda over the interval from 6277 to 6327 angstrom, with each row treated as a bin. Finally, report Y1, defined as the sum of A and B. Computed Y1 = 1348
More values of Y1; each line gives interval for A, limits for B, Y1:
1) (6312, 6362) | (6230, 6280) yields 1382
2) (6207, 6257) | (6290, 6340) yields 1340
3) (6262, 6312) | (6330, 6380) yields 1434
